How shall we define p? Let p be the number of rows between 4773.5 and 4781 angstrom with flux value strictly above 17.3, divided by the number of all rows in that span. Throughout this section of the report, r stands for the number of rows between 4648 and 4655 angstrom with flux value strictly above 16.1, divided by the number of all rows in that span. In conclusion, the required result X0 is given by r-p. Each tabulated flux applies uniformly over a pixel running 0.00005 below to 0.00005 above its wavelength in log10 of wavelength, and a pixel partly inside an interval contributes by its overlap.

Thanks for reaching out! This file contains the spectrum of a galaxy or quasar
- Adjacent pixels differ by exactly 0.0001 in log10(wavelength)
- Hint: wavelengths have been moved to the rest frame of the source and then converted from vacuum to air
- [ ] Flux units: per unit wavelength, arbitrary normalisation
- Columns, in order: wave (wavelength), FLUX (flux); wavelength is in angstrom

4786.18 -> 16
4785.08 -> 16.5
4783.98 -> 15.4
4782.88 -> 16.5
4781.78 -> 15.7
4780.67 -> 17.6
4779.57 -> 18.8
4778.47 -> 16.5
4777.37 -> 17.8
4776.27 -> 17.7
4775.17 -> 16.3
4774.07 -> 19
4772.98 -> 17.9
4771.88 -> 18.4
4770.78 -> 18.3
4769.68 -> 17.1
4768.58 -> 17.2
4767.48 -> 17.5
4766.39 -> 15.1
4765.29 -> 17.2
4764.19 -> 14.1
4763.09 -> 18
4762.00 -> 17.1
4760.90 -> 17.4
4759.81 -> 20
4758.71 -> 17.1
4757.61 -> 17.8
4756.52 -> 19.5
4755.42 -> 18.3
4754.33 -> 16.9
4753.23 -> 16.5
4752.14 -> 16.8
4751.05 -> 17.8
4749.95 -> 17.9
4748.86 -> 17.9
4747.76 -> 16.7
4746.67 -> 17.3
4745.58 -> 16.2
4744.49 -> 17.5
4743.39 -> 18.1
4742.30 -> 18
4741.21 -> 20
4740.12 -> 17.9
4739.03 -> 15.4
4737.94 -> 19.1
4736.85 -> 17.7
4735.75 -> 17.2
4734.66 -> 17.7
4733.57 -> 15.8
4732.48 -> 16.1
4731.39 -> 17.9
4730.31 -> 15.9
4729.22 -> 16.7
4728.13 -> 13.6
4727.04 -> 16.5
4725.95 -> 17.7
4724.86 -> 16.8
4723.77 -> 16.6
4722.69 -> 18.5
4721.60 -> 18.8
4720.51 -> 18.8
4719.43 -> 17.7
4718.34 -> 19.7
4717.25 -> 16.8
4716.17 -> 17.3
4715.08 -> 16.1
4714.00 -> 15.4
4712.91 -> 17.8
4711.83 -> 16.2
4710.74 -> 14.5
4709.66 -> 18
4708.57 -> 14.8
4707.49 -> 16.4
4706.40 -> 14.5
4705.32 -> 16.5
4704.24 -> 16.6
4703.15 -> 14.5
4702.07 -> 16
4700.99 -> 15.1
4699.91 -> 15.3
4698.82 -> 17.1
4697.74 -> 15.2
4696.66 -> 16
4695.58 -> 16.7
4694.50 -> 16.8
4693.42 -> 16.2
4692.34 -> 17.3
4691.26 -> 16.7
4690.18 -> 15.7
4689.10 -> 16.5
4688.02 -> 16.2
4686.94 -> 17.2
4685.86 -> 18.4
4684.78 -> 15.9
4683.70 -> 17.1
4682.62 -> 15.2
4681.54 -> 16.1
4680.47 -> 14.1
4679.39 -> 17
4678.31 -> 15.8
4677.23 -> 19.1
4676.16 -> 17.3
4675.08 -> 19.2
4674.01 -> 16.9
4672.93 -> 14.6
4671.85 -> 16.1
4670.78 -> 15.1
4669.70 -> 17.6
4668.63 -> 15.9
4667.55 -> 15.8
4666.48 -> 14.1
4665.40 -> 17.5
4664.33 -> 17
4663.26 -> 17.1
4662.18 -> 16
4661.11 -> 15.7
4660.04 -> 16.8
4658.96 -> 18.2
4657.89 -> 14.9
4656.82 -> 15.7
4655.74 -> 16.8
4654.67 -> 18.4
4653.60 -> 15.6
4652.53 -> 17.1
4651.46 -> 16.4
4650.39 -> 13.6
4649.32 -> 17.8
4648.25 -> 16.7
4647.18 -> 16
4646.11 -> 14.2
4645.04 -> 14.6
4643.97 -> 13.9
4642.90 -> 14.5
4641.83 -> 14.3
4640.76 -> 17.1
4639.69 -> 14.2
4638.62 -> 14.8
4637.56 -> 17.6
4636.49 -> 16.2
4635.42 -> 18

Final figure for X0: 0.0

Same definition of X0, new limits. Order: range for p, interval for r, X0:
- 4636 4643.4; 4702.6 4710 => 0.4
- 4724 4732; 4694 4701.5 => 0.1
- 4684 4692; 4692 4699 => 0.6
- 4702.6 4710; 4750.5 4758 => 0.9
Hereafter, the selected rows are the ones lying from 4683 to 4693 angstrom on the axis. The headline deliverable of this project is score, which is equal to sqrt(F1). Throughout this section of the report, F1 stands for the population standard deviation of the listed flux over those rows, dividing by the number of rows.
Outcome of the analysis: 0.89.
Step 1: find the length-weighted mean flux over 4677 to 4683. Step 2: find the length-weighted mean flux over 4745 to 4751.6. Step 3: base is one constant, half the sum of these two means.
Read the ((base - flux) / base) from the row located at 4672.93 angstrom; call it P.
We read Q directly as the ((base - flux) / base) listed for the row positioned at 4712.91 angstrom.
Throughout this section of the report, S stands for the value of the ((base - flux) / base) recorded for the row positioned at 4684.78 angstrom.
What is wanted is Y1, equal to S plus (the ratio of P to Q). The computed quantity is -1.9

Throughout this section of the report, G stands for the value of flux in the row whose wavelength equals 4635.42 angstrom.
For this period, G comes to 18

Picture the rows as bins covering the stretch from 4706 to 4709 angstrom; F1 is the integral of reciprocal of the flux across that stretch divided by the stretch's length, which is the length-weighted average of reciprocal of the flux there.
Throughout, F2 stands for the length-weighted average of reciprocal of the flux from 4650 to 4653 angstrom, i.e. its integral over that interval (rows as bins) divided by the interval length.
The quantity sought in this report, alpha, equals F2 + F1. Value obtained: 0.130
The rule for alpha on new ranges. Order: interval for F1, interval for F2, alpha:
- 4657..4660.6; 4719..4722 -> 0.115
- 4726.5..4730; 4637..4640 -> 0.129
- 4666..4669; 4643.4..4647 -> 0.135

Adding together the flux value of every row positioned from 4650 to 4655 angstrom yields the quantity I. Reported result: 81.1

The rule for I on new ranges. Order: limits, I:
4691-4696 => 83.7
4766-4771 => 85.2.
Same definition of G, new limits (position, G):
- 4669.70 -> 17.6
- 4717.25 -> 16.8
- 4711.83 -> 16.2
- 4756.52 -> 19.5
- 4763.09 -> 18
